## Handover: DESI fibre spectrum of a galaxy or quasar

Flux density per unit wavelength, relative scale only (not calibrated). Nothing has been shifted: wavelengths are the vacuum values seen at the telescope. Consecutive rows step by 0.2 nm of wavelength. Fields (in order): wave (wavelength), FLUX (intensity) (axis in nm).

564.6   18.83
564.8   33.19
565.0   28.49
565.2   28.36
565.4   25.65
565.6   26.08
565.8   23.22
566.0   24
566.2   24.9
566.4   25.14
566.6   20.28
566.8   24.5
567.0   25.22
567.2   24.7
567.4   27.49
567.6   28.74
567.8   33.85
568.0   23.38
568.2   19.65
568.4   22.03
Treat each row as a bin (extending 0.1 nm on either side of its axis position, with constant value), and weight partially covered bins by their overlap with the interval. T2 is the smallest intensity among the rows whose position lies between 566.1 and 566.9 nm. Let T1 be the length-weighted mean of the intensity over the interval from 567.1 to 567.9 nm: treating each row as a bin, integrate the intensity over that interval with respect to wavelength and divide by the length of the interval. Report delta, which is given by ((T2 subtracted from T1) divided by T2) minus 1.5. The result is -1.1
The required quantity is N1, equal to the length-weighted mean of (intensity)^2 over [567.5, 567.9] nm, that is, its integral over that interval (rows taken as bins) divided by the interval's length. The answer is 986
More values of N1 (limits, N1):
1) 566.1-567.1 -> 580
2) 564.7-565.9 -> 766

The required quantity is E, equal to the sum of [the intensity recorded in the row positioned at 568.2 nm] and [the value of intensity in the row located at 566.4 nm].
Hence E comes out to 45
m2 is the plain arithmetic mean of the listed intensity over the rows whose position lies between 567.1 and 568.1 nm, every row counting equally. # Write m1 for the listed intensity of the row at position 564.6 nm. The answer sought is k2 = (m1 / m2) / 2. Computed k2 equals 0.34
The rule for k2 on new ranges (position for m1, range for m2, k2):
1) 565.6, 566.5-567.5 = 0.53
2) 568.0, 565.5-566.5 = 0.47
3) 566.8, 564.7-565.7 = 0.43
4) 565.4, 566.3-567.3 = 0.54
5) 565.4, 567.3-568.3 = 0.48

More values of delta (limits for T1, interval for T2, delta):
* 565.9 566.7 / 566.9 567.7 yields -1.5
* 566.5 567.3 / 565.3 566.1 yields -1.5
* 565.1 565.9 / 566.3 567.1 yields -1.2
